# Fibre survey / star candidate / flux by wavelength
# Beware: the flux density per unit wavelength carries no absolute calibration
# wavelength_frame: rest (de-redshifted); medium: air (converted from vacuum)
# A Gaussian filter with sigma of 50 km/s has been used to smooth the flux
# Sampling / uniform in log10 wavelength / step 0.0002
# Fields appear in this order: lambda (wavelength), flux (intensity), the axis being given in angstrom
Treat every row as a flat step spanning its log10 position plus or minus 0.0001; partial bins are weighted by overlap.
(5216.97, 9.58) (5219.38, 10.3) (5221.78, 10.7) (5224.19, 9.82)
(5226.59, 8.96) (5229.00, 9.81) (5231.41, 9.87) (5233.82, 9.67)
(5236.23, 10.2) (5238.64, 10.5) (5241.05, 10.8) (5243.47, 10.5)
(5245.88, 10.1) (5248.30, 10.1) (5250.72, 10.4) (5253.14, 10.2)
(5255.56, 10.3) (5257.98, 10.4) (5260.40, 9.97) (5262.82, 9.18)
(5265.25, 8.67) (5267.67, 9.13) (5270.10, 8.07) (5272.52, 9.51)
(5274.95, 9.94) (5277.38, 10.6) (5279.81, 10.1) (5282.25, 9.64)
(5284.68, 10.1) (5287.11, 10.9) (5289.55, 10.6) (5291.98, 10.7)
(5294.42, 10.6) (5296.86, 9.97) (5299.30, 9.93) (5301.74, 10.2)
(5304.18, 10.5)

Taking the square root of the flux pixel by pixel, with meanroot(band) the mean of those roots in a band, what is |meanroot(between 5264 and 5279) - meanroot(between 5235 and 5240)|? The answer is 0.17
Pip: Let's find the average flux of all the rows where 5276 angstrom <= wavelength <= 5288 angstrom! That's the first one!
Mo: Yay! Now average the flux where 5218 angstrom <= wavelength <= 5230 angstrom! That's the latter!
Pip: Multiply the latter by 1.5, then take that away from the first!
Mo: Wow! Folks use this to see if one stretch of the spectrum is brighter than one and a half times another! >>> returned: -4.6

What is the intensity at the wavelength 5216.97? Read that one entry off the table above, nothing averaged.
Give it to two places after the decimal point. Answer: 9.58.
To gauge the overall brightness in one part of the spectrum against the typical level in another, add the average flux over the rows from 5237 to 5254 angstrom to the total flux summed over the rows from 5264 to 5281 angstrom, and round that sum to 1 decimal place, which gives 76.4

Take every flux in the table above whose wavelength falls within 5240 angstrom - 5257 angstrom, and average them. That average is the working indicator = 10.3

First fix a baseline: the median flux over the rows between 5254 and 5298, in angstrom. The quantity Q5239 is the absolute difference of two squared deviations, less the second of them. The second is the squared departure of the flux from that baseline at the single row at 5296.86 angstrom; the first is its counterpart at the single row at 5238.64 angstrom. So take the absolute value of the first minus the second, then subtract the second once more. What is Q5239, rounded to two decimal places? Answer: 0.21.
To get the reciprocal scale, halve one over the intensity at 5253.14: 0.0490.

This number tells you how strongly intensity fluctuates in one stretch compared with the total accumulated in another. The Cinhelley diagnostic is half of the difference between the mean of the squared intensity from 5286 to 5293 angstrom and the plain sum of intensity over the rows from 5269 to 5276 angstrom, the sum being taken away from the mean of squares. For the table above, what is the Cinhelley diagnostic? 43.8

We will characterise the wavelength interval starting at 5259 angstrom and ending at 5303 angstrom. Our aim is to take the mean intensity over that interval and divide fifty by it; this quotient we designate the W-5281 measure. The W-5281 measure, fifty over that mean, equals 5.06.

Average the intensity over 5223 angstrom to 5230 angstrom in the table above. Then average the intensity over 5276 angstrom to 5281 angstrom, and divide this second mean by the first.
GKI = 1.09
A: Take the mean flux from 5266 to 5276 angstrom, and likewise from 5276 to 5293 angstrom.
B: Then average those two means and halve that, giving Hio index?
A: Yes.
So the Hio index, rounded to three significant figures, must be 4.88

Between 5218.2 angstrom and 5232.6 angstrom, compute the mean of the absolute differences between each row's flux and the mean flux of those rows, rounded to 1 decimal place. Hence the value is 0.4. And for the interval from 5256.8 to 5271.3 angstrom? 0.6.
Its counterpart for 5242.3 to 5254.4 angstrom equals 0.2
